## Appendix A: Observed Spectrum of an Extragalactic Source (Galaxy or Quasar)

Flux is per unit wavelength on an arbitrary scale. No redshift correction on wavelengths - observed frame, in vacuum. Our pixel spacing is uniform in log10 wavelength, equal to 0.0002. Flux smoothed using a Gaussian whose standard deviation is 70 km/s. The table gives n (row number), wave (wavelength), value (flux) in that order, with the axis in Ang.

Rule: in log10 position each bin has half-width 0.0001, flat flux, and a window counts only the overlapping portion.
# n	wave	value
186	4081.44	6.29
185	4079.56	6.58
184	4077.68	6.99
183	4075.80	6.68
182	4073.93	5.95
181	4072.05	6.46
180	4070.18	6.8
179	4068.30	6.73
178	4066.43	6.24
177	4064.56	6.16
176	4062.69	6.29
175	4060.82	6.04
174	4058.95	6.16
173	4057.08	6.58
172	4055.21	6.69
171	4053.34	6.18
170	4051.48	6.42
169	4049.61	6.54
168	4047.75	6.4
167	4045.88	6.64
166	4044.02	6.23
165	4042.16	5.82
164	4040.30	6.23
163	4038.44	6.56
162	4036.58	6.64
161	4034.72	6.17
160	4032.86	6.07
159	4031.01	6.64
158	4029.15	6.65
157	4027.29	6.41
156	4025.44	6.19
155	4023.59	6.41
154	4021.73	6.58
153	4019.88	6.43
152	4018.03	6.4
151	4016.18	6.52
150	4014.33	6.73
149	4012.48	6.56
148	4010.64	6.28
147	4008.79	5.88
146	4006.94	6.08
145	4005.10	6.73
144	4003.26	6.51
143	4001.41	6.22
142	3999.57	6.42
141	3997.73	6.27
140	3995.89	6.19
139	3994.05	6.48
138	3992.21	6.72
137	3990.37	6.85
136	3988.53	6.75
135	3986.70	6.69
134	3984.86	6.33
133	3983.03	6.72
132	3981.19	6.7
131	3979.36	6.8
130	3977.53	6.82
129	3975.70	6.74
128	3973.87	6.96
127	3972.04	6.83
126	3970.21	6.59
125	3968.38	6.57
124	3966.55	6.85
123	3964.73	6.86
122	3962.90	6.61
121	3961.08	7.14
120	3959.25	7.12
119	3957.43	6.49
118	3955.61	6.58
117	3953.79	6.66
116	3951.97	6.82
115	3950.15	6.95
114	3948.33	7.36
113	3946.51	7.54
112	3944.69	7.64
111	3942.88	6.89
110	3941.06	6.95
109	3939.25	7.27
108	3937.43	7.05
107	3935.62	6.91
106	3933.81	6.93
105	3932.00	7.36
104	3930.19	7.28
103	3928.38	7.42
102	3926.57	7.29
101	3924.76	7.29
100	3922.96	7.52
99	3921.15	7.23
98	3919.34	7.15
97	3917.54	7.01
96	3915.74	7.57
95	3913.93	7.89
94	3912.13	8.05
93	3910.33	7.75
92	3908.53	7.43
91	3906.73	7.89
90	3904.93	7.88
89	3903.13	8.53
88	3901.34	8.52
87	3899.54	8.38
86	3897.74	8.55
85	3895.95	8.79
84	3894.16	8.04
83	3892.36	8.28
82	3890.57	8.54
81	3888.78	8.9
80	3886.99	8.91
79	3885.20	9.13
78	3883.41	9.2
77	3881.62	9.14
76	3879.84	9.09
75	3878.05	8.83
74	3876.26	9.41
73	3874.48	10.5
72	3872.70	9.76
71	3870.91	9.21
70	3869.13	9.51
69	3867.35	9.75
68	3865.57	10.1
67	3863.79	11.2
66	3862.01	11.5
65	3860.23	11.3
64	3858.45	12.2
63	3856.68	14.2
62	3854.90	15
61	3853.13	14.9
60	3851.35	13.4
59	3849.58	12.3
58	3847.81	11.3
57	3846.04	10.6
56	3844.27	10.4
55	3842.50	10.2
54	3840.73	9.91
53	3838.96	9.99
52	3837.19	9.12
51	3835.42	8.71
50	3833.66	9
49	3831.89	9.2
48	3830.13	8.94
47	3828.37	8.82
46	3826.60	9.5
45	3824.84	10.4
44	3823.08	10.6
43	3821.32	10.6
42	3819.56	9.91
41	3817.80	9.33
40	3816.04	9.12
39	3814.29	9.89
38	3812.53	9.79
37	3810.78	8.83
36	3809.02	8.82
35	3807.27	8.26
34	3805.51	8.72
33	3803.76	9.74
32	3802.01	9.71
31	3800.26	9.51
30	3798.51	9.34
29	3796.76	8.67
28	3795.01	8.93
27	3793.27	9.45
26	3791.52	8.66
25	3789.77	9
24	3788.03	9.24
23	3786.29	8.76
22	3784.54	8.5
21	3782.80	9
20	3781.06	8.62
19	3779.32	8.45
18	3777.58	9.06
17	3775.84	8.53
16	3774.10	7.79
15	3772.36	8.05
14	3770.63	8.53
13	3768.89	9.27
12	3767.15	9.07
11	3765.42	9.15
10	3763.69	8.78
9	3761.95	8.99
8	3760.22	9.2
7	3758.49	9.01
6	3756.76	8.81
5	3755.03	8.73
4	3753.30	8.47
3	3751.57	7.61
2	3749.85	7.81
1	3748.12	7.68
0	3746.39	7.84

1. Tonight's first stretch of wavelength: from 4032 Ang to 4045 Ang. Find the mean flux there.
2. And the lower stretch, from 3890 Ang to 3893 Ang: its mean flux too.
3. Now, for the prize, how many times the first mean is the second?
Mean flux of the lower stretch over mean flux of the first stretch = 1.35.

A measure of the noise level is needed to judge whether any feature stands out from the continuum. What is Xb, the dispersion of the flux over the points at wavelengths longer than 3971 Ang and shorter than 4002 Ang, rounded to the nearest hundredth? 0.24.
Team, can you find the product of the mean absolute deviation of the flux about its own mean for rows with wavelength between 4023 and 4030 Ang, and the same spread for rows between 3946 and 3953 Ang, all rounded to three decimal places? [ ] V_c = 0.033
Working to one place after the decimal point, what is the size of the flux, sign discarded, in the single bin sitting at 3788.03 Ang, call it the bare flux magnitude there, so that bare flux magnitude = 9.2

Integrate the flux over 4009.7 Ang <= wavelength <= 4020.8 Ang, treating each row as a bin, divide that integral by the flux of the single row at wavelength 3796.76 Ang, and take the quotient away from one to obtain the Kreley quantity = -7.3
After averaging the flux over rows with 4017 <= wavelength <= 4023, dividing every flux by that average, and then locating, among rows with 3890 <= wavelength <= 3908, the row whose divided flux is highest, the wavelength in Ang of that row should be 3895.95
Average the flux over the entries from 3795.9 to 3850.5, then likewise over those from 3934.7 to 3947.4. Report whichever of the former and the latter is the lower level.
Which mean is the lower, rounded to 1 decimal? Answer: 7.2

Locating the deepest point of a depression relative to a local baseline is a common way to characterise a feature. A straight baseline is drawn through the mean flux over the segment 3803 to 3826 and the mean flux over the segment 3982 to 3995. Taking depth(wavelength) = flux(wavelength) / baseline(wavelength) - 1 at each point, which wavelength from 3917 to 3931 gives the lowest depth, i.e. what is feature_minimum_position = 3917.54 Ang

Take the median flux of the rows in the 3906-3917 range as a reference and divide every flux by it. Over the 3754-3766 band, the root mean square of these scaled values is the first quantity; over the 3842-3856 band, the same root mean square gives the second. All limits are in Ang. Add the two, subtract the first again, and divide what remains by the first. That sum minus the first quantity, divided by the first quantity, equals 1.38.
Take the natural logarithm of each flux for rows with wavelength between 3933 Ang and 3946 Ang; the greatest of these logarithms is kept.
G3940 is 2.03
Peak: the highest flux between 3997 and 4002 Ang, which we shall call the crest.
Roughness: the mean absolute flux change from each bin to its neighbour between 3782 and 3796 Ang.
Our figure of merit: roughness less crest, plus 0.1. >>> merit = -5.87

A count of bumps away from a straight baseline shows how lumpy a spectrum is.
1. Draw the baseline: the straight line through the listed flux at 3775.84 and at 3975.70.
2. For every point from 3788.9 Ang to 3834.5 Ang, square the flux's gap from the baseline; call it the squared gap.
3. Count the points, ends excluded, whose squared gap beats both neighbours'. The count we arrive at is 5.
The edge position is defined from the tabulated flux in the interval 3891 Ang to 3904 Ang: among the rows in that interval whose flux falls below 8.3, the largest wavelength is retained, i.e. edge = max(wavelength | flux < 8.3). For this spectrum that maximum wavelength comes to 3894.16 Ang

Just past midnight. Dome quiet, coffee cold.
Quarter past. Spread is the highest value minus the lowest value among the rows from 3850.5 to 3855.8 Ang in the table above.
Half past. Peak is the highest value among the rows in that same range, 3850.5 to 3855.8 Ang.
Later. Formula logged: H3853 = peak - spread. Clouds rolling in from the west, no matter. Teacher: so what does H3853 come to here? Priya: 13.4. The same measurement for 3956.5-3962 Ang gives 6.5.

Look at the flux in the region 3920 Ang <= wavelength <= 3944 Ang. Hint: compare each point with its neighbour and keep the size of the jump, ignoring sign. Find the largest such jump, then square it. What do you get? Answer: 0.18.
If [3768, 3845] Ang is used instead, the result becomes 1.04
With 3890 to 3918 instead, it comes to 0.56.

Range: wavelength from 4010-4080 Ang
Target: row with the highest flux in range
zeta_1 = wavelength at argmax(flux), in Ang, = 4077.68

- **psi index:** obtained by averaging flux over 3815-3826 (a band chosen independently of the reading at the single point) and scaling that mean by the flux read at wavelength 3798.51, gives 93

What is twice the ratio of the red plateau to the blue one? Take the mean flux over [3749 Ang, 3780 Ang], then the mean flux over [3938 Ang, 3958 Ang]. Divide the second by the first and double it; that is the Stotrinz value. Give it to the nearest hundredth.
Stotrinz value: 1.63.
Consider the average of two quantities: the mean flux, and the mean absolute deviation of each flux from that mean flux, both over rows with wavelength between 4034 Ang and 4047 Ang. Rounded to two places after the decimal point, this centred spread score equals 3.29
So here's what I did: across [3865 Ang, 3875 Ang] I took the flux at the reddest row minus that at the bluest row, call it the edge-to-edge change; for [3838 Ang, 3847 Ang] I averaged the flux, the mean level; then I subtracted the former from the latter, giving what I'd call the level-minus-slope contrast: 9.8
